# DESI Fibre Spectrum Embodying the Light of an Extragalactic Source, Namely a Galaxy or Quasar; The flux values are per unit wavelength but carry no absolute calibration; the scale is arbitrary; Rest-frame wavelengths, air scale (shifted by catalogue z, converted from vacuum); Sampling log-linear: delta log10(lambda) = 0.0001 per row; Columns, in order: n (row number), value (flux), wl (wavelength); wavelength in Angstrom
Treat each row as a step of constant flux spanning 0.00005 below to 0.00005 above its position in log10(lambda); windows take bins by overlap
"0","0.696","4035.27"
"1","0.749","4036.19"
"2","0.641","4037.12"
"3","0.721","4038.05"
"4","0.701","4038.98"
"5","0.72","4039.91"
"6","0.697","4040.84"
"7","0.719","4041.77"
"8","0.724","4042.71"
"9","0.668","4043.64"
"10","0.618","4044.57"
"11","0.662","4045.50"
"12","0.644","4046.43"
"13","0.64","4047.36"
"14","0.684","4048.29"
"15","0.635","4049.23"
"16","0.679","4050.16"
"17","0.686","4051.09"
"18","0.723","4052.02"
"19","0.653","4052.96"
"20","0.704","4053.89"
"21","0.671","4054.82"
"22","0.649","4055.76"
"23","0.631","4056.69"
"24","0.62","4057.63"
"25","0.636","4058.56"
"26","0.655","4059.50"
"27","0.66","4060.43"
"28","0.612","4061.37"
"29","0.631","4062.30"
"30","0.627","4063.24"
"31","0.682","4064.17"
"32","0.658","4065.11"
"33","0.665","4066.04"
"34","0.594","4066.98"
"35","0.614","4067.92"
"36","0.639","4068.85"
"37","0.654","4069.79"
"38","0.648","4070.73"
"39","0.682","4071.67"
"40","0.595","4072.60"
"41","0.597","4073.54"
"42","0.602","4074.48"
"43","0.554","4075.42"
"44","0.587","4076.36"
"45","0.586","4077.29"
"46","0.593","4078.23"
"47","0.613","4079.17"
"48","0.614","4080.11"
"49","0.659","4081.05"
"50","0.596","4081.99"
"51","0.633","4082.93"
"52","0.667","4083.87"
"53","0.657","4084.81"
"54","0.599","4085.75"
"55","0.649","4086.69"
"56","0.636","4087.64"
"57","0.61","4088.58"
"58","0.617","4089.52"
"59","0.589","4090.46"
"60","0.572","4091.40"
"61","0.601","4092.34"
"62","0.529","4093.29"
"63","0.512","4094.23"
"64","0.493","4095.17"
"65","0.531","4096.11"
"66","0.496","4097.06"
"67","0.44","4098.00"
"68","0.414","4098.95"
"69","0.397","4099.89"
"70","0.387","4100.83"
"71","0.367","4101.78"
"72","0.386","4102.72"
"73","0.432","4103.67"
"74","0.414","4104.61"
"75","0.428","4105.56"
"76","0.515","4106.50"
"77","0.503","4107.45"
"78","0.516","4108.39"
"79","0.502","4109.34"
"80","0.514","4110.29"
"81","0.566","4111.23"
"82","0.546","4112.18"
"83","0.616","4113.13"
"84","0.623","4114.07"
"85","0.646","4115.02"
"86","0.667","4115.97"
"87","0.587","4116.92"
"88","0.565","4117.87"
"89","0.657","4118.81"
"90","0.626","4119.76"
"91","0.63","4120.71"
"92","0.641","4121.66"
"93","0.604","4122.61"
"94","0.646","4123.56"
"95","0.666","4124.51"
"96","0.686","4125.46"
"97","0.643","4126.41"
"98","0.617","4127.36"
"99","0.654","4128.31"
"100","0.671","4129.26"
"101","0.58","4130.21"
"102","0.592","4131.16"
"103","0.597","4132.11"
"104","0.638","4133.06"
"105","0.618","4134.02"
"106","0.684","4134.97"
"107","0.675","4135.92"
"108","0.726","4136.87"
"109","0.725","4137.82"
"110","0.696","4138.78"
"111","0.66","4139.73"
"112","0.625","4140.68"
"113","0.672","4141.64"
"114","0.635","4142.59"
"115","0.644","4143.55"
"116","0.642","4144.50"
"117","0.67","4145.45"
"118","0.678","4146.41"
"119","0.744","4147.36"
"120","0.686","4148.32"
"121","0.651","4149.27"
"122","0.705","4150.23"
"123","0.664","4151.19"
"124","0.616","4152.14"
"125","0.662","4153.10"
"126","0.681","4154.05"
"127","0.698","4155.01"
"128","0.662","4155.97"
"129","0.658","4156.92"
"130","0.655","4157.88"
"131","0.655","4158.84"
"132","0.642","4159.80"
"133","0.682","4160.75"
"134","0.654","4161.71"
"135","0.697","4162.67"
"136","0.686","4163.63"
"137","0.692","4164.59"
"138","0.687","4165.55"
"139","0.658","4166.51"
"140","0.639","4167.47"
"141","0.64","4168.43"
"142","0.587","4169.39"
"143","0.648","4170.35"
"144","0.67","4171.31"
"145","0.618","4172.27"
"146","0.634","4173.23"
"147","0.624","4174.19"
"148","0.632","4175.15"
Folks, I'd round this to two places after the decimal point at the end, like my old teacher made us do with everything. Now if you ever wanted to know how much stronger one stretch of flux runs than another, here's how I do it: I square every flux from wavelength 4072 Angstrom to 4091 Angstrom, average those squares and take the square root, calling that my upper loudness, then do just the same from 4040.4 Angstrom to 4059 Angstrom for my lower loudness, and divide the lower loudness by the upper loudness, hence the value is 1.09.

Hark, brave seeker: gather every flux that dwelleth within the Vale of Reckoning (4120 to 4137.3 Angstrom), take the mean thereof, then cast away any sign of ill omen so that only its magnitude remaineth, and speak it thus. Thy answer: 0.64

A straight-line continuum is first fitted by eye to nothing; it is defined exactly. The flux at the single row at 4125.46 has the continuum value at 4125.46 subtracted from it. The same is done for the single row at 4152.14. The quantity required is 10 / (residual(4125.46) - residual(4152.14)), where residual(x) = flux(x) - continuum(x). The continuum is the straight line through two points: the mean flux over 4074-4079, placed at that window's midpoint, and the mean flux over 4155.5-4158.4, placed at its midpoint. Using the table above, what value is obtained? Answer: 106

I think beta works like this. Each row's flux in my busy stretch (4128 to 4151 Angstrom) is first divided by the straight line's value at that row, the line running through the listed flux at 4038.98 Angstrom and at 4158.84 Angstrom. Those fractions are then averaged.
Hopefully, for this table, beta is 1.00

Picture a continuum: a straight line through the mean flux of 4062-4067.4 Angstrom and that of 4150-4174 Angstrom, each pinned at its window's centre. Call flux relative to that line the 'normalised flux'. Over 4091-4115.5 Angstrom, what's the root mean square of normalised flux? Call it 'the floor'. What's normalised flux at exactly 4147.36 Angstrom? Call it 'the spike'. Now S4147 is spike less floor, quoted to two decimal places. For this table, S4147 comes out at 0.36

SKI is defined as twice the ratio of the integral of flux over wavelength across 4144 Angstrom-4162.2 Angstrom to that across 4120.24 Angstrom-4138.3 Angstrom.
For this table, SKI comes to 2.08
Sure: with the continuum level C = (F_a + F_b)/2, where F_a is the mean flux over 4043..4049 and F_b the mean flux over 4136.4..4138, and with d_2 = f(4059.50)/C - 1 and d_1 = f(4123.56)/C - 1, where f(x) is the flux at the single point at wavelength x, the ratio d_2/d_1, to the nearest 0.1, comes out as 0.8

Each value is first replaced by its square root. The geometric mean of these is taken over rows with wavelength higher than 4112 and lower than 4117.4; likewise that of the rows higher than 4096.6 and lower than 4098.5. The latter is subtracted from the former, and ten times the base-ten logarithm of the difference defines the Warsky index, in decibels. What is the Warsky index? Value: -10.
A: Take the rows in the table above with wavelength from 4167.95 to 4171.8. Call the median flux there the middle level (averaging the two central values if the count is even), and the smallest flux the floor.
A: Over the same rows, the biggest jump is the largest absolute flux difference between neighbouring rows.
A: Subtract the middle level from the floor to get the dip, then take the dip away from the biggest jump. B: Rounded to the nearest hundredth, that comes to 0.12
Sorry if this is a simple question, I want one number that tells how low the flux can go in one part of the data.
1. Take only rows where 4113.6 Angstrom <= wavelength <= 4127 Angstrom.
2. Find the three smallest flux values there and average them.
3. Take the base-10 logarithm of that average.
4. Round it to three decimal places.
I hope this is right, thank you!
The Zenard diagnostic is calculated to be -0.233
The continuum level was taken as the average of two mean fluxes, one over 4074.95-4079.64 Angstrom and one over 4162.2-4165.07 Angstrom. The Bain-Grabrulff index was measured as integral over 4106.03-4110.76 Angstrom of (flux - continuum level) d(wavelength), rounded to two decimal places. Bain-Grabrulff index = -0.61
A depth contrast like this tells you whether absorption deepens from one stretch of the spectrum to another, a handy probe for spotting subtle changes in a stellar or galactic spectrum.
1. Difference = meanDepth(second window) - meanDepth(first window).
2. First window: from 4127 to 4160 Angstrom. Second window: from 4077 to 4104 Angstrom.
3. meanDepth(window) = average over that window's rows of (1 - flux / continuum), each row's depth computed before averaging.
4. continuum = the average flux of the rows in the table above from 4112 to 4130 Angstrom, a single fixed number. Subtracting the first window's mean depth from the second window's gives 0.18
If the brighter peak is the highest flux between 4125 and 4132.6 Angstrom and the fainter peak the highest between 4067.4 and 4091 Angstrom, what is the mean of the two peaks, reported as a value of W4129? 0.68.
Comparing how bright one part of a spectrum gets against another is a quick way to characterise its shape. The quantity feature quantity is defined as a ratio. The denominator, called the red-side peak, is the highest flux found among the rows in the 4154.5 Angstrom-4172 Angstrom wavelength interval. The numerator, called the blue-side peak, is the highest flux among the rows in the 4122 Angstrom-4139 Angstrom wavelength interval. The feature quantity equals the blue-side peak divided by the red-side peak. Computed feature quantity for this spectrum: 1.04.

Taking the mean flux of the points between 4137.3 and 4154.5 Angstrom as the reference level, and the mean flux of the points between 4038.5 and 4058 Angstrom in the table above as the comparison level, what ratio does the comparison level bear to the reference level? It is 1.00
